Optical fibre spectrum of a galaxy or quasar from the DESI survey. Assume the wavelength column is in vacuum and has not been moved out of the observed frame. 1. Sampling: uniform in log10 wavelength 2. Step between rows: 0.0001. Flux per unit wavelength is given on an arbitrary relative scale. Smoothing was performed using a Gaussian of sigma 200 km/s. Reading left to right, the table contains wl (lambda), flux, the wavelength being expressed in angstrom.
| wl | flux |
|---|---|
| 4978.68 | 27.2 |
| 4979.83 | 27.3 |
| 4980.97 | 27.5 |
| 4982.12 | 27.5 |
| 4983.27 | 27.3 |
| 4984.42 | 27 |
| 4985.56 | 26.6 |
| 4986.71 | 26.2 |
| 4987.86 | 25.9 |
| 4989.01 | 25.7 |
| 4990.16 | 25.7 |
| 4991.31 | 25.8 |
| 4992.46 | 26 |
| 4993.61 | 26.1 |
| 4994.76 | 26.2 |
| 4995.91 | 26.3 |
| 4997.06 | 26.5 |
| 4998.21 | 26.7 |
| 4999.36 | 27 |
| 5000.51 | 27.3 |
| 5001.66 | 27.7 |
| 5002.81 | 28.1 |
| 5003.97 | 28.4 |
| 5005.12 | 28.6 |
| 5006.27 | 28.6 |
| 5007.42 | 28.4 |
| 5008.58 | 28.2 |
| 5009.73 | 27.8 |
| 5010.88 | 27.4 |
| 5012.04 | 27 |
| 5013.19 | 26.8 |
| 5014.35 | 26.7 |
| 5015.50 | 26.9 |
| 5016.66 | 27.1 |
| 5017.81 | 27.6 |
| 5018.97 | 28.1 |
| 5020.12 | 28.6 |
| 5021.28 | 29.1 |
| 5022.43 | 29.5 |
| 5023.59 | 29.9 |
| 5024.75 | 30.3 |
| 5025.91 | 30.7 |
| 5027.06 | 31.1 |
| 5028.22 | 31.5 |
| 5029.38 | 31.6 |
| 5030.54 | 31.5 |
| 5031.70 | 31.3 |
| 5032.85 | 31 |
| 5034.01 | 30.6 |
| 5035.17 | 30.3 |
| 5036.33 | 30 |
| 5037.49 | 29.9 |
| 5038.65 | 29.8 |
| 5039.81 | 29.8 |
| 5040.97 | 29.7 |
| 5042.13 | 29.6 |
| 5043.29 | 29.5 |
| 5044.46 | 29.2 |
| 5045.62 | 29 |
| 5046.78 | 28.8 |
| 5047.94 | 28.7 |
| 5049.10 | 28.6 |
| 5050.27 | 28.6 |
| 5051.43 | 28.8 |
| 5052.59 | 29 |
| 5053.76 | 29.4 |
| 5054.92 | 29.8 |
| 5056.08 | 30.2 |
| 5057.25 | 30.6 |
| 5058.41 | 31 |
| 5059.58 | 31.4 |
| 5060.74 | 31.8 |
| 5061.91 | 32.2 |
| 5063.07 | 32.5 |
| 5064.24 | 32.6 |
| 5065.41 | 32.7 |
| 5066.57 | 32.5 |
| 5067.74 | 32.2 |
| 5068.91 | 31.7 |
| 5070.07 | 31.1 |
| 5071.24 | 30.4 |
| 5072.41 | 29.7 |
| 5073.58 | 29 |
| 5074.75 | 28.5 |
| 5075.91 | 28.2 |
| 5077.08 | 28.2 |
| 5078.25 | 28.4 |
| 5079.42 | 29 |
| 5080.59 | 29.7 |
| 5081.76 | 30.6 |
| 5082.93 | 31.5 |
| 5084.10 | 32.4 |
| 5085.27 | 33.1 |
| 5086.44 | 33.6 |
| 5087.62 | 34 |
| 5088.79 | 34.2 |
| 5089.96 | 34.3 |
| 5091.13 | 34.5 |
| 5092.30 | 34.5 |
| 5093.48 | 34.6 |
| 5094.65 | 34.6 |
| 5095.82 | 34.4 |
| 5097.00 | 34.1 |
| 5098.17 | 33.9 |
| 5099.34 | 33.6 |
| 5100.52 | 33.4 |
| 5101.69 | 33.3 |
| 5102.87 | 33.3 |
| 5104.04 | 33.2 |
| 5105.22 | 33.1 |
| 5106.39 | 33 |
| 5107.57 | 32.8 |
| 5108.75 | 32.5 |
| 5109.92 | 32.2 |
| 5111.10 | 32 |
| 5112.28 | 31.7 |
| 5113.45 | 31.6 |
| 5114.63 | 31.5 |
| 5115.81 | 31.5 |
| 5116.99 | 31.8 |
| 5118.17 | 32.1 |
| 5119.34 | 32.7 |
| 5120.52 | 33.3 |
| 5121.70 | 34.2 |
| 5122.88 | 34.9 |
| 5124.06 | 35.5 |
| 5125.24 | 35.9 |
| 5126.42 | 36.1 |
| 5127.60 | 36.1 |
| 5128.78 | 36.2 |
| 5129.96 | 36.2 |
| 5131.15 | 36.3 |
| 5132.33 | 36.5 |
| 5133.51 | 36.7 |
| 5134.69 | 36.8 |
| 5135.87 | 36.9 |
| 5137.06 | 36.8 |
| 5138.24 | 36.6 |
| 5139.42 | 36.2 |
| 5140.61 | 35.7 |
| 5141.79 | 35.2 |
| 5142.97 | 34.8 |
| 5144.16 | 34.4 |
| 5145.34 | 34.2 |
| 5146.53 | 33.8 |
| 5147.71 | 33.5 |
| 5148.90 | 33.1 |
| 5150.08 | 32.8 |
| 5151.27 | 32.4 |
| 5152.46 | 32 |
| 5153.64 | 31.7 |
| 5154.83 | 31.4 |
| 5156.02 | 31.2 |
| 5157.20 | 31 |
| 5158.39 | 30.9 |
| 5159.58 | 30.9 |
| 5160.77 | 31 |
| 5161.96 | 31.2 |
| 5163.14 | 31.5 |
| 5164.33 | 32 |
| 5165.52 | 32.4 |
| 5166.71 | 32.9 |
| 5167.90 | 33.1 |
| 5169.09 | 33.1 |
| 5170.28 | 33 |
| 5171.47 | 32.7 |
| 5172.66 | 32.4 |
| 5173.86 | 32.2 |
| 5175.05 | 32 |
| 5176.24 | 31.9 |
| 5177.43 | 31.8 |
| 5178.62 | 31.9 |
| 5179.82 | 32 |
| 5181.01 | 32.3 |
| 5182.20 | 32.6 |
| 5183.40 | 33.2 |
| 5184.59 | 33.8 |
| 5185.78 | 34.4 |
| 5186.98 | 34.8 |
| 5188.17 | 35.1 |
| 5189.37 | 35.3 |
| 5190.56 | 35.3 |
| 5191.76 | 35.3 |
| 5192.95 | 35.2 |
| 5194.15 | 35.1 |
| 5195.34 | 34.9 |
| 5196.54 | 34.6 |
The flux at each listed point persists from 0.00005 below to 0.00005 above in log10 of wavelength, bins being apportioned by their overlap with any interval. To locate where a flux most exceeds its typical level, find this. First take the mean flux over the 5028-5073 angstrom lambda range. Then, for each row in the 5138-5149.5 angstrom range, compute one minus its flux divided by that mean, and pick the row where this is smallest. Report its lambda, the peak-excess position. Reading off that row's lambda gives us 5138.24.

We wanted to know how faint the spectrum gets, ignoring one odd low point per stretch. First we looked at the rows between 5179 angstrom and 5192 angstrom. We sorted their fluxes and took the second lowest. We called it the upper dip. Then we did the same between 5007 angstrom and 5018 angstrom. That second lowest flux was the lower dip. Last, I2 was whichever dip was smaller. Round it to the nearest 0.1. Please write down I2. 26.8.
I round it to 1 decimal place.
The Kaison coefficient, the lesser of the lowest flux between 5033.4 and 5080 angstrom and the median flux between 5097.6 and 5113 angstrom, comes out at 28.2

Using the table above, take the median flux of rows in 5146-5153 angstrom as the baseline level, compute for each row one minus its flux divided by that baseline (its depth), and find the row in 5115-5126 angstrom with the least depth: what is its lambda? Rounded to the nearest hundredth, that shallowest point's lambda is 5125.24 angstrom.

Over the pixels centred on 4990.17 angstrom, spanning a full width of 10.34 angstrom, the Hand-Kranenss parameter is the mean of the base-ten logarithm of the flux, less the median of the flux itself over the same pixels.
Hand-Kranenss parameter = -25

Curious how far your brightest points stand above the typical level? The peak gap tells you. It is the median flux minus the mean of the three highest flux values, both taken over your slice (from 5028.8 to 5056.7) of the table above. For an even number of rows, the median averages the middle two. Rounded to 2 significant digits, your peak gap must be -1.7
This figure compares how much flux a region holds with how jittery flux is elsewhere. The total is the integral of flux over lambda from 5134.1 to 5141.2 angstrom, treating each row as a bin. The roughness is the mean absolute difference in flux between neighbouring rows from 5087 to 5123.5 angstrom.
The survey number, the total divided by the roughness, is 1095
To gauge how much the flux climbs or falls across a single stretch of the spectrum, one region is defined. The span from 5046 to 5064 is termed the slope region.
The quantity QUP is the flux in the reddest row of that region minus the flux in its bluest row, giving 3.7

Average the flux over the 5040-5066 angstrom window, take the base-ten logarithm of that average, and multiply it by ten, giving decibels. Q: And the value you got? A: 14.80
